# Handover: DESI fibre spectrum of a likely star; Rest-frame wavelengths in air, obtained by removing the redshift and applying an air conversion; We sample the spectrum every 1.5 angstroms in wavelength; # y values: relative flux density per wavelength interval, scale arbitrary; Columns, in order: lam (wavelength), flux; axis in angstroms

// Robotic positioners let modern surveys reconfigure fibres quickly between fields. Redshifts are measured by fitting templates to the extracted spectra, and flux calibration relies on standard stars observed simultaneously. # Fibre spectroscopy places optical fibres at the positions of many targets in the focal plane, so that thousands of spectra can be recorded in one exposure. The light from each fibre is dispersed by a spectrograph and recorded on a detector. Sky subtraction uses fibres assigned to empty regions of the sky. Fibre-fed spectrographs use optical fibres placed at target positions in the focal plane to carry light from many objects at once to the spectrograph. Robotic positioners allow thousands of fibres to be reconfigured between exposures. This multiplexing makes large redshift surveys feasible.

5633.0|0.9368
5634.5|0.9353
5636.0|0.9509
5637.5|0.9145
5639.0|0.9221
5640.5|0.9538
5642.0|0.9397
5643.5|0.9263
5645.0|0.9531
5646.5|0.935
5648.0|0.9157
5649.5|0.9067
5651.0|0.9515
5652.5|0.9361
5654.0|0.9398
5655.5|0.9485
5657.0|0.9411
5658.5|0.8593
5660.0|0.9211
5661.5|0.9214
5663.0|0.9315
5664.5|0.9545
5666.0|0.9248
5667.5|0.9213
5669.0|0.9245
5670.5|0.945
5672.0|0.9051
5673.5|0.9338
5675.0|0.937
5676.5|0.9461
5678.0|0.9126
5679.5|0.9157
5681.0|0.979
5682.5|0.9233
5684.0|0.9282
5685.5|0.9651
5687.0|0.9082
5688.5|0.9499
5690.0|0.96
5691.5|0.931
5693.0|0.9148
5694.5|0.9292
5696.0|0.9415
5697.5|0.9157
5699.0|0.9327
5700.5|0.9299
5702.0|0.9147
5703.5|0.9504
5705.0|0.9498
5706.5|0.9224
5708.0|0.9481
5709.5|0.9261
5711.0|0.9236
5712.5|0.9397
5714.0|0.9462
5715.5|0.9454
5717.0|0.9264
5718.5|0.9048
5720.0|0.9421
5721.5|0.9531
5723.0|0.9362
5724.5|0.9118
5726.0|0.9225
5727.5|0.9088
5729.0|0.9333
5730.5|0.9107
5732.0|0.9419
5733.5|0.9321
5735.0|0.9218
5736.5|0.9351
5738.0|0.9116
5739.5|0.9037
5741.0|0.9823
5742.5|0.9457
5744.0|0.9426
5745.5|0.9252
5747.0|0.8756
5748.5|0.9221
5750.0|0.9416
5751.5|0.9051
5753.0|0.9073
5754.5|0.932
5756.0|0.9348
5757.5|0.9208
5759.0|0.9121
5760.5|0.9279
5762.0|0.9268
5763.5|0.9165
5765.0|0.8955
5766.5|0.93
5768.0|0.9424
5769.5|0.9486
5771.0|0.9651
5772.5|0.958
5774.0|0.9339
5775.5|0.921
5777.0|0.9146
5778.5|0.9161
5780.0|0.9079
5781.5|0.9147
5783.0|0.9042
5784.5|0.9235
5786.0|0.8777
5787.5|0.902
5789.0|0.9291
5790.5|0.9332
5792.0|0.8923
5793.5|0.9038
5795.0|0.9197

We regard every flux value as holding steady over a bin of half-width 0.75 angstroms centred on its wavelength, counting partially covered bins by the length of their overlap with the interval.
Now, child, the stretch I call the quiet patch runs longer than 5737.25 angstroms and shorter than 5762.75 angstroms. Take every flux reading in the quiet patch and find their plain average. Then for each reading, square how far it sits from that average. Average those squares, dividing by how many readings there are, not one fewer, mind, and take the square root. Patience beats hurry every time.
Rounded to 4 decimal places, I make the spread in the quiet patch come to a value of 0.0223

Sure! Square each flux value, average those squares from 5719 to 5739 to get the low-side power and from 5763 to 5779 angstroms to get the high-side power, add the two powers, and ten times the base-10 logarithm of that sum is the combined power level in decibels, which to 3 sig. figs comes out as 2.38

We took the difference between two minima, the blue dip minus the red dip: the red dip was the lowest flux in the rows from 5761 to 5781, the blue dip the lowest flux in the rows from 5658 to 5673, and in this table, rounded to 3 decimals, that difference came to -0.036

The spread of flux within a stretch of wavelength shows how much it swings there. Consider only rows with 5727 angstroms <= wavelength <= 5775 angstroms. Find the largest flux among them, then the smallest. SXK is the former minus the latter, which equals 0.107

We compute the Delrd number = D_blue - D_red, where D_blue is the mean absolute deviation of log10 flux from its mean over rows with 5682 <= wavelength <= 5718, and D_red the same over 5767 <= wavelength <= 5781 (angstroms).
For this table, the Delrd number -0.0020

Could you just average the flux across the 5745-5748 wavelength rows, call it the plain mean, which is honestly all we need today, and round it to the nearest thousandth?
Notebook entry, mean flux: 0.900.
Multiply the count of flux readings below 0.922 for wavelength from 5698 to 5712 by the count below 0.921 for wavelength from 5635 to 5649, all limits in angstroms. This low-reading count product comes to 2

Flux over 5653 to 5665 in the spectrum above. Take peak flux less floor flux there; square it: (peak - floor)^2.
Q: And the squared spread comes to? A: 0.0091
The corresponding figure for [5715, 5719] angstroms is 0.0016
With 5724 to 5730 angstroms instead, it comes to 0.0006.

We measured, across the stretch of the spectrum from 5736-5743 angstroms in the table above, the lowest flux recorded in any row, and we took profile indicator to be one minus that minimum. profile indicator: 0.096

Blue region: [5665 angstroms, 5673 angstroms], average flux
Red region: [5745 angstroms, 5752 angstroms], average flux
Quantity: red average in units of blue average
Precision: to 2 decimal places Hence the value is 0.99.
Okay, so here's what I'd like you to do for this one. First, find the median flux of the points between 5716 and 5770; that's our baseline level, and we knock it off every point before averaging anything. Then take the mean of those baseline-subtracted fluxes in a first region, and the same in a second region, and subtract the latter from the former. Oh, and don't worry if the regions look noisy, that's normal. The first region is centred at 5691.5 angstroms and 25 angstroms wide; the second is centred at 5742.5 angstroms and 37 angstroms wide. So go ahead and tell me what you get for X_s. 0.0103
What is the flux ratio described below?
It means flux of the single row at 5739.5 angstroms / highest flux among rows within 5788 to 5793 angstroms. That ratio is 0.97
